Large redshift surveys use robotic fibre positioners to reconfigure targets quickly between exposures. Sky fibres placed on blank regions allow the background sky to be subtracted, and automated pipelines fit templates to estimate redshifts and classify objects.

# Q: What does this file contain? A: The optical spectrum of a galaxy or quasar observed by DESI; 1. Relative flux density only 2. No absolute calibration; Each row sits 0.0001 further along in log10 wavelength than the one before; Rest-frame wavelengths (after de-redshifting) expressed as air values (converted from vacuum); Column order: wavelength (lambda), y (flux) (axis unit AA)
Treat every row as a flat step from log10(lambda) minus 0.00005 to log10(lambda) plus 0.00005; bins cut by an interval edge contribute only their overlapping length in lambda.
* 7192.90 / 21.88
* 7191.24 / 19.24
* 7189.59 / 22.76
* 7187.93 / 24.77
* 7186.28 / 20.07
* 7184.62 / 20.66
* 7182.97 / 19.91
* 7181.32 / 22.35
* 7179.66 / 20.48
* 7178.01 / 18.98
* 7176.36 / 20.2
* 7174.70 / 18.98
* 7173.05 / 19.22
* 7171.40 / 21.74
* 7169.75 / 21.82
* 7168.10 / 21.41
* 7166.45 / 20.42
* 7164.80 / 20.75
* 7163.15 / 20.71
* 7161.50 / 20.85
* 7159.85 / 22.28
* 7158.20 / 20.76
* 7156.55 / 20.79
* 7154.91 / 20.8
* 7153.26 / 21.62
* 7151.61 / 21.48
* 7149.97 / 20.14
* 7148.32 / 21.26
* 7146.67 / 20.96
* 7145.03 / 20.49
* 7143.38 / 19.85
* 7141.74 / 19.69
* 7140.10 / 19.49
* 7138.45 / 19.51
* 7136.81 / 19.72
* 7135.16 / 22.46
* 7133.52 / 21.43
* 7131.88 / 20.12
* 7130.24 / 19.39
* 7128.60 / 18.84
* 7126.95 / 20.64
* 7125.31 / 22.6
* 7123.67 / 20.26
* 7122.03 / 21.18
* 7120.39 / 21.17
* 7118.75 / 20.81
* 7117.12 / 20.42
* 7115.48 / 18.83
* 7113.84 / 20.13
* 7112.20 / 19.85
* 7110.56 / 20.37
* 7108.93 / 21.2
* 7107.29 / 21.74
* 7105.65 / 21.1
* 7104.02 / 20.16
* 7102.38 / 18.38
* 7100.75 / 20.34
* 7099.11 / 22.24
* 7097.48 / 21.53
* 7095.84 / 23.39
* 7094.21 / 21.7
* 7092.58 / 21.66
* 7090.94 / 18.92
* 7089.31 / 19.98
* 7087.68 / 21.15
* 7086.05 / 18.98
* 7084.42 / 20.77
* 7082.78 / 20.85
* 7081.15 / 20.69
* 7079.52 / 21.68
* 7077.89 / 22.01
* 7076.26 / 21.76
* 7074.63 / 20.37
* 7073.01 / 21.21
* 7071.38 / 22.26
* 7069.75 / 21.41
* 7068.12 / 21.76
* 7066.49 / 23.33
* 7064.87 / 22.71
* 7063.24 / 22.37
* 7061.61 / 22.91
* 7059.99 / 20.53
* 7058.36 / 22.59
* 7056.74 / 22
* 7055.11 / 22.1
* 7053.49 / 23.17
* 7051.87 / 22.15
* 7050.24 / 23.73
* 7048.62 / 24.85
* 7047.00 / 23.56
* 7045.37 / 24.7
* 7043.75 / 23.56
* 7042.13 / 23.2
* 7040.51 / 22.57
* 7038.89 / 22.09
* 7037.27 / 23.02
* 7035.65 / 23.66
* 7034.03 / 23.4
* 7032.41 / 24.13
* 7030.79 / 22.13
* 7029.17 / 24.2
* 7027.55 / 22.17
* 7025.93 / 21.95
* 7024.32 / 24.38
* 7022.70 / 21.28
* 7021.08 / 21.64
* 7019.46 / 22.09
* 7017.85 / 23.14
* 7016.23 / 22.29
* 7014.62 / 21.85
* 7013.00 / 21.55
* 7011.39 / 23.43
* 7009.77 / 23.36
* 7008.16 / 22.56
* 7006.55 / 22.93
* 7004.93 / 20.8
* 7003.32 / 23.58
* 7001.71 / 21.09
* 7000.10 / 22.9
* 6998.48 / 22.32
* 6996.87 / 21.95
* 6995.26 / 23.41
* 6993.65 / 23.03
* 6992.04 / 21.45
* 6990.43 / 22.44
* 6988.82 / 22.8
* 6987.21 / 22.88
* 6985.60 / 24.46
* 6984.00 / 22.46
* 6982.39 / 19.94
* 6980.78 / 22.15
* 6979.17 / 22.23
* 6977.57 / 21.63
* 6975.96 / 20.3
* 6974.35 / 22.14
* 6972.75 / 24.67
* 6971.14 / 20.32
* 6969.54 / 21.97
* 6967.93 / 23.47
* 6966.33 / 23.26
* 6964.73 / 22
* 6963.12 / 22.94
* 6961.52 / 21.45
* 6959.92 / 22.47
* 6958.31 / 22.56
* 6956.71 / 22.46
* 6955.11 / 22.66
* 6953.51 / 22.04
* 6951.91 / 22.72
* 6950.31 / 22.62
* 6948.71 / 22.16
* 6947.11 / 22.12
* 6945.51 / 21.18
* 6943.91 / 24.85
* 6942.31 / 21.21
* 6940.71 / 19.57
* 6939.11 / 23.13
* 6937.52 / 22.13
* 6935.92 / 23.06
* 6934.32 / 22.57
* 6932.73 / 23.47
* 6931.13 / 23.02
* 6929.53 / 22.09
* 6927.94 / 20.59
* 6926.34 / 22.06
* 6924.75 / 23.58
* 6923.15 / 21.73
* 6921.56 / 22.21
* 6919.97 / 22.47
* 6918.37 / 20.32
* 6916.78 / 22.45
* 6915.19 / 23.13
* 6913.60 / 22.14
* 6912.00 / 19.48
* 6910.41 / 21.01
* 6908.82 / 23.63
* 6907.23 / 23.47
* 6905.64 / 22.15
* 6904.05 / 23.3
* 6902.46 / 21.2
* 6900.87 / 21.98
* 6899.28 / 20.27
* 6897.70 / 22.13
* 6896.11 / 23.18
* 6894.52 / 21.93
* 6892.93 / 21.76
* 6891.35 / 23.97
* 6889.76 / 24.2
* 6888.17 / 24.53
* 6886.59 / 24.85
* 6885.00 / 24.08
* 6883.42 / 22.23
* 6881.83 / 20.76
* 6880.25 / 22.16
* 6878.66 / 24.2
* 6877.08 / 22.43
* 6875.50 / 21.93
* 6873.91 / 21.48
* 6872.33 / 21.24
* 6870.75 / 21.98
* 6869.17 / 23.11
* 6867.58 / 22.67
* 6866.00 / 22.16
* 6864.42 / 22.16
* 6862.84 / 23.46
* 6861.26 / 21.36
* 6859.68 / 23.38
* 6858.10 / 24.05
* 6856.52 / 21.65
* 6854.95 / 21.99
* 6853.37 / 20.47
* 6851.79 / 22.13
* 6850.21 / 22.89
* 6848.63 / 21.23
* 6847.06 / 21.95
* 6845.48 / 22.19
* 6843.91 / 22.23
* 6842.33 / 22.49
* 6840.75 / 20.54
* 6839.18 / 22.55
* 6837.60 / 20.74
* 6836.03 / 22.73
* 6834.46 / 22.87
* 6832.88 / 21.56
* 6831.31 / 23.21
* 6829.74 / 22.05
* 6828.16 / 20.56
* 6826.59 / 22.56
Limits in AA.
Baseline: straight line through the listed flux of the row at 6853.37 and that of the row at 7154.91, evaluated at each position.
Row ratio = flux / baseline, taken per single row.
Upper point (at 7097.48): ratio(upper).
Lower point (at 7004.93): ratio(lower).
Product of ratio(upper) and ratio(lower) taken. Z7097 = 1.05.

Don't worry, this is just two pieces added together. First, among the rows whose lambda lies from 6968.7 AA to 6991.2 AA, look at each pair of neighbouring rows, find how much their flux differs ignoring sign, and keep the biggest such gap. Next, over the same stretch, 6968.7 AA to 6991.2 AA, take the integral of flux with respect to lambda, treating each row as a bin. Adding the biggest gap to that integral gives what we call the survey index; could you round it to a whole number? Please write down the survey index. 503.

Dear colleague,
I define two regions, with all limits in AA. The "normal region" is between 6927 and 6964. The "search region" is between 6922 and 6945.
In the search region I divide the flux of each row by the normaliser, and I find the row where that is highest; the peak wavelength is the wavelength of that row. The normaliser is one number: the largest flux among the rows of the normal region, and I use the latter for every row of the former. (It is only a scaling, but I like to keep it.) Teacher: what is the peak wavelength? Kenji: 6943.91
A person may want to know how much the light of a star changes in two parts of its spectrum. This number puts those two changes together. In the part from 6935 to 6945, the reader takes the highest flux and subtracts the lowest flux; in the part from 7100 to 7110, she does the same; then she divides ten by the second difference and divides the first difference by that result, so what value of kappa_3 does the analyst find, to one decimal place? 1.8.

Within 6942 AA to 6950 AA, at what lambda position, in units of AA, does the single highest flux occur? 6943.91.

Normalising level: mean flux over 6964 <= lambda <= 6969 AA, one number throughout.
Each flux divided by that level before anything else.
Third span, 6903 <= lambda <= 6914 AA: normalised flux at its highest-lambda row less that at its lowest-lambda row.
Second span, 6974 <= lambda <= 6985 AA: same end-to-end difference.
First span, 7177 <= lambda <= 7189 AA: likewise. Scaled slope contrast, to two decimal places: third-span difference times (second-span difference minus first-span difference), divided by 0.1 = 0.12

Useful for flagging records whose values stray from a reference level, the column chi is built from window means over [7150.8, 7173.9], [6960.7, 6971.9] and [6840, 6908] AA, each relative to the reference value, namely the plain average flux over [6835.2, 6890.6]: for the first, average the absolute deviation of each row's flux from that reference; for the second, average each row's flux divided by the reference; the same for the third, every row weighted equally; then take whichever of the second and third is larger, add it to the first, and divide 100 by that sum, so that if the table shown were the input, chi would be 42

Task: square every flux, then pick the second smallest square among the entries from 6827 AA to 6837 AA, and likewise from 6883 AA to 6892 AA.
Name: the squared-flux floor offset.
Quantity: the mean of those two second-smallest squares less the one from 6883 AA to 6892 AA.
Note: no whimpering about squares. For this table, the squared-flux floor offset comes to -55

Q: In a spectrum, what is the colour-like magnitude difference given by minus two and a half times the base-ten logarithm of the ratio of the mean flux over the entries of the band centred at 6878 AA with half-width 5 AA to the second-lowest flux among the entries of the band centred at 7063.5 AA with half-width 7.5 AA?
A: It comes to -0.037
